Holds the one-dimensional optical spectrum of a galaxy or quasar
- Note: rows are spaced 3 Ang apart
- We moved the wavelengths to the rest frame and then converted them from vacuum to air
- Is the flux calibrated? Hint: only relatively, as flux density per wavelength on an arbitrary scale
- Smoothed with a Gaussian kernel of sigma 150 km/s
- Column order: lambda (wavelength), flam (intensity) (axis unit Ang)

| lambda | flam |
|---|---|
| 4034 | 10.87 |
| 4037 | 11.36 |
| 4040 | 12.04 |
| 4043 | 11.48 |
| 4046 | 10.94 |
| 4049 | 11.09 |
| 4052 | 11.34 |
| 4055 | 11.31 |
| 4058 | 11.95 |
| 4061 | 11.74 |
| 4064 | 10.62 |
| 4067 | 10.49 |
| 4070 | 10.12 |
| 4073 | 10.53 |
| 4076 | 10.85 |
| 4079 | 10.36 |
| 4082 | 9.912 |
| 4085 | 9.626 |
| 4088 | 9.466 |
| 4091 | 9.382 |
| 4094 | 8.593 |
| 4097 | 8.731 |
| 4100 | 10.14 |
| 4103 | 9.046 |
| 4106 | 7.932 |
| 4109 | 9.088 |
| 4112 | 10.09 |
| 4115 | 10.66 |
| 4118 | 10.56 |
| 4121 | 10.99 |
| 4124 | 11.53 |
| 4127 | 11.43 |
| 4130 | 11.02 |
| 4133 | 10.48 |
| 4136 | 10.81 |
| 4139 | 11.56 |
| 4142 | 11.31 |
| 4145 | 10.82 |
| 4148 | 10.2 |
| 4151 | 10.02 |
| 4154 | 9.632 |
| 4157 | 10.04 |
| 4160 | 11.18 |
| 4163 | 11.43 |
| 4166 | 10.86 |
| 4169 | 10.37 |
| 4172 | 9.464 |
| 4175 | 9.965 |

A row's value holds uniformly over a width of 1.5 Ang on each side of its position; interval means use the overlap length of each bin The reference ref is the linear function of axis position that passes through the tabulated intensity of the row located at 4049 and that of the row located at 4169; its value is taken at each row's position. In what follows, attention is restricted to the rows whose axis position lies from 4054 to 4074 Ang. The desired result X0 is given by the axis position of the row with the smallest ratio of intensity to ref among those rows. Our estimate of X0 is 4070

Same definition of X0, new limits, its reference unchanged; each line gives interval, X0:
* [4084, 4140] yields 4106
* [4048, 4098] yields 4094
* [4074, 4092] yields 4091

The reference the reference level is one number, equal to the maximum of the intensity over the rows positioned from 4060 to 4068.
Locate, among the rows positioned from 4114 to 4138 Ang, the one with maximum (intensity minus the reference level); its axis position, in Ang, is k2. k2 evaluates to 4124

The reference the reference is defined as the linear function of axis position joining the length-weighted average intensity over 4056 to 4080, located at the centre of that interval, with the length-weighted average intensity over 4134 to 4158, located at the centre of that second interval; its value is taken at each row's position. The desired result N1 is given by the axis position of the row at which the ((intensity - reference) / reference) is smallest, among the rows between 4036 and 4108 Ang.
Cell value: 4106 Ang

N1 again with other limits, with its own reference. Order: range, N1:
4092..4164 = 4106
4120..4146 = 4133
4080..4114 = 4106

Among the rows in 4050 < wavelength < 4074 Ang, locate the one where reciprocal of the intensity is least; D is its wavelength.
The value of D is 4058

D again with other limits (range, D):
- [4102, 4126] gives 4124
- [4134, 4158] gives 4139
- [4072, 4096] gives 4076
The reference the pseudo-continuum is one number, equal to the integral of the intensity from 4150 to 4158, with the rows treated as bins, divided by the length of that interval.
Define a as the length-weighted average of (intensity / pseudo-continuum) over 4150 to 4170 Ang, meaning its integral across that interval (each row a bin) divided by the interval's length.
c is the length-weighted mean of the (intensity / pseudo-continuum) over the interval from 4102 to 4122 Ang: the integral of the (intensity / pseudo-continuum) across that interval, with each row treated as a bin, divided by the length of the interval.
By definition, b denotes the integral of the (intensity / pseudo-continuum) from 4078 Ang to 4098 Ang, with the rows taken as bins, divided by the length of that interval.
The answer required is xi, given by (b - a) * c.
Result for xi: -0.11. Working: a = 1.06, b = 0.95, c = 0.99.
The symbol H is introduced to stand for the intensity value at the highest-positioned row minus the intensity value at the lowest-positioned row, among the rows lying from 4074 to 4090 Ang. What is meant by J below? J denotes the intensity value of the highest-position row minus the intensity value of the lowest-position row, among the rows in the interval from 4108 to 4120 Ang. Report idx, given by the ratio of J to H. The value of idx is -1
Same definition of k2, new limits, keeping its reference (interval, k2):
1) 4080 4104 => 4100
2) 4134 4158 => 4139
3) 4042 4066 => 4058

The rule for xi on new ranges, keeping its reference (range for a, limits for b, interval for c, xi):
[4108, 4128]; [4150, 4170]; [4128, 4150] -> -0.01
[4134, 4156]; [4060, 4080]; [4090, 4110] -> 0.00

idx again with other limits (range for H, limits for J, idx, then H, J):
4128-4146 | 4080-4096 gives 7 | -0.2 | -1.3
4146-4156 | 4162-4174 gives 3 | -0.6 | -2.0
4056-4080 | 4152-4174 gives 0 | -1.6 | -0.2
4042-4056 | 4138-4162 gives 2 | -0.2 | -0.4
